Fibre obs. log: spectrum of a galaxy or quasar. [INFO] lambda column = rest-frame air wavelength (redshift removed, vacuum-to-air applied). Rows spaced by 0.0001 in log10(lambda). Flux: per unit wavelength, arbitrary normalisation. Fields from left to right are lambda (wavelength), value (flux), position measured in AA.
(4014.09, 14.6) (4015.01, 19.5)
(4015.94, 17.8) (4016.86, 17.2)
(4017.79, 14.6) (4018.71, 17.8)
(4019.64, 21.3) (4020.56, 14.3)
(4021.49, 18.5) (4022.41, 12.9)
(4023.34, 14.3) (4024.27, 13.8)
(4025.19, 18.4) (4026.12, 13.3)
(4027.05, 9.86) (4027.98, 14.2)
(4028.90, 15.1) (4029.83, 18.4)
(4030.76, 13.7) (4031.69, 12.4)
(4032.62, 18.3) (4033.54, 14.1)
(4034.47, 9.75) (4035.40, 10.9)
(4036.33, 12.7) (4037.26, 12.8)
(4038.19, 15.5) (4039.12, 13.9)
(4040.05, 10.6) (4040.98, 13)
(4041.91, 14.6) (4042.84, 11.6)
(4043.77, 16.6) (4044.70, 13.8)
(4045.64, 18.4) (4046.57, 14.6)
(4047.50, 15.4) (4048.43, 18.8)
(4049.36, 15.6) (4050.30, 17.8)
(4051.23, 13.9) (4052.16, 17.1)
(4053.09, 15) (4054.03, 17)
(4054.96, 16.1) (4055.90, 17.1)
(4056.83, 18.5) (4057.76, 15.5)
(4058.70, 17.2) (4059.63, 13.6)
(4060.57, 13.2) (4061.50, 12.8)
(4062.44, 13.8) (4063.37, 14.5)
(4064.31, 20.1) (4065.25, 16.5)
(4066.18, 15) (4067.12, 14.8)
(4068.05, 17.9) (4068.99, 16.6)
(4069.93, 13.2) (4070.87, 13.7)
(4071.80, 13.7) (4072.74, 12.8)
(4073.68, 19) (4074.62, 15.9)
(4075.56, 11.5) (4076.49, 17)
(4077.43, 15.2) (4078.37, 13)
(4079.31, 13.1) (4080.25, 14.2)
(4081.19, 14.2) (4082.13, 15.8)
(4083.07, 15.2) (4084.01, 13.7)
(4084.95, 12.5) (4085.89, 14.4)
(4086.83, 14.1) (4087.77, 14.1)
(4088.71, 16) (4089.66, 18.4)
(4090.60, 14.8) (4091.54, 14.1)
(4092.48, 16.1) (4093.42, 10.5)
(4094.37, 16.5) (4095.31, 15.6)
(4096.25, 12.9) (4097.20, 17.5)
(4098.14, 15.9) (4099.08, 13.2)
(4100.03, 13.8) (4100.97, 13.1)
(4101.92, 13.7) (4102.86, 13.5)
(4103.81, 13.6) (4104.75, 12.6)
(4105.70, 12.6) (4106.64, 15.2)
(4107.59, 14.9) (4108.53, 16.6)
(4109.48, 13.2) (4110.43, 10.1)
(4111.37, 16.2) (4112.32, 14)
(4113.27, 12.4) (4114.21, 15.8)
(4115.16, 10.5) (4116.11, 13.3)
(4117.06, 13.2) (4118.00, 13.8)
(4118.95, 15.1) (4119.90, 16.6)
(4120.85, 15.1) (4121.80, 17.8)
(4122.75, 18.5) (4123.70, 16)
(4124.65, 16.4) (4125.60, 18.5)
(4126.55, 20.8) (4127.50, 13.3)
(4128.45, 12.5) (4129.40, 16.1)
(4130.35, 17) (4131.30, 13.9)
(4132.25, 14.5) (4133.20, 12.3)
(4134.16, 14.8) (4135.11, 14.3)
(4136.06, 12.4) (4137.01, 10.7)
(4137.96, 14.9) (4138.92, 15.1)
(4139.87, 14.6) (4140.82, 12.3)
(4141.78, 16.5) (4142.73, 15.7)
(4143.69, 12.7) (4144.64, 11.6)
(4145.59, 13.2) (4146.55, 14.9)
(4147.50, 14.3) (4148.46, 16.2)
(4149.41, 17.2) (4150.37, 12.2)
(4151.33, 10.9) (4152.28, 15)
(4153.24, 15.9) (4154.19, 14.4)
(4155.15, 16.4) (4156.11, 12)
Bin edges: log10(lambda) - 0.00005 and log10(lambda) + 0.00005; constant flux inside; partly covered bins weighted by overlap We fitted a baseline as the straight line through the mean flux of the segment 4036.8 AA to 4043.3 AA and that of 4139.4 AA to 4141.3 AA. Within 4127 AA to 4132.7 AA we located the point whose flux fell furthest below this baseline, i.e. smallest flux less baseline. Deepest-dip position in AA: 4128.45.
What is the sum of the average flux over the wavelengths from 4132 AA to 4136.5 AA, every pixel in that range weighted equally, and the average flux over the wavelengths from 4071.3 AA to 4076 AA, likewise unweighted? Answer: 28.2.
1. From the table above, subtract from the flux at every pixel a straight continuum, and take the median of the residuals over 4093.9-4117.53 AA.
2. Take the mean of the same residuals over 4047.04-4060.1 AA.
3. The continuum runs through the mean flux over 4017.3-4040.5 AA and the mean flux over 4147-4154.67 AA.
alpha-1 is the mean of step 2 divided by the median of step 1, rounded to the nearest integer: -2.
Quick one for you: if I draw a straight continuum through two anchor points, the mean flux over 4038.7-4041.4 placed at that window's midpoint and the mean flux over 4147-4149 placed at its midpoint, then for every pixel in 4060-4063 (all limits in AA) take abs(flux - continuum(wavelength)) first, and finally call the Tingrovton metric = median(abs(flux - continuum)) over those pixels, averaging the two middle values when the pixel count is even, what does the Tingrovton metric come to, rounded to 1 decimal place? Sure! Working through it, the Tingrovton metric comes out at 0.2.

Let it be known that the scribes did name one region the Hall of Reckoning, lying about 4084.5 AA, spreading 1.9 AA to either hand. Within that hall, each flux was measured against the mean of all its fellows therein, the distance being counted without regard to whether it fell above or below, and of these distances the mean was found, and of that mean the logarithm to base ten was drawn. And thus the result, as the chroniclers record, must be -0.07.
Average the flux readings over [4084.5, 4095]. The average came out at 14.7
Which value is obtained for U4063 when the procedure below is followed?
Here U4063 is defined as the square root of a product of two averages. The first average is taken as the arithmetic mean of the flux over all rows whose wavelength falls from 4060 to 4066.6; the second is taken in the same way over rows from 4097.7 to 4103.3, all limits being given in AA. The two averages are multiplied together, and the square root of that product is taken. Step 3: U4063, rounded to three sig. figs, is 14.5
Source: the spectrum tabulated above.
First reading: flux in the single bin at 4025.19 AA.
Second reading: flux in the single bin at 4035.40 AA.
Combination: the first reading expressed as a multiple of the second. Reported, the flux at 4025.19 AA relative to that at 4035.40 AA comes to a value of 1.69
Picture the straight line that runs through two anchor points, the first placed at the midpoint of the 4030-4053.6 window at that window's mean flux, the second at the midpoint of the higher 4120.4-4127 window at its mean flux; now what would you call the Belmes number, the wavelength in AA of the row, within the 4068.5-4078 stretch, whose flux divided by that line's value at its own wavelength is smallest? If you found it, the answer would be 4075.56 AA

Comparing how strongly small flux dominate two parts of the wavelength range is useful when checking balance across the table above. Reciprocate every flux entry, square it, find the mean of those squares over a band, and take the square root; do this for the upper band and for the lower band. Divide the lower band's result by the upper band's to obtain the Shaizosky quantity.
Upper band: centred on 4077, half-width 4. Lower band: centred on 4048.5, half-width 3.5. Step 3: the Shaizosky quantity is 0.89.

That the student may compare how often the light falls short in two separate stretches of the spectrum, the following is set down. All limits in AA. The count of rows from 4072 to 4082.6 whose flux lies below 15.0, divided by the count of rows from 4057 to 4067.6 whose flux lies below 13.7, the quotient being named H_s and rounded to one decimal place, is 2.0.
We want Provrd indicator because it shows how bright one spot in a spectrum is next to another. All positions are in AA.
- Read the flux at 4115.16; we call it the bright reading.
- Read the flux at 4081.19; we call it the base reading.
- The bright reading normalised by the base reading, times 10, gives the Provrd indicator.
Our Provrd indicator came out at 7.4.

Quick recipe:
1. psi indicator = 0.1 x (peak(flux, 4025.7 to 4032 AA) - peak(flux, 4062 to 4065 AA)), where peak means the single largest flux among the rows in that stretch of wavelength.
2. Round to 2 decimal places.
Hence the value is -0.17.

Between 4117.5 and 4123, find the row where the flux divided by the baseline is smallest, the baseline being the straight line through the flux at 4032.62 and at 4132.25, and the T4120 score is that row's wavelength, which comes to 4118.00 AA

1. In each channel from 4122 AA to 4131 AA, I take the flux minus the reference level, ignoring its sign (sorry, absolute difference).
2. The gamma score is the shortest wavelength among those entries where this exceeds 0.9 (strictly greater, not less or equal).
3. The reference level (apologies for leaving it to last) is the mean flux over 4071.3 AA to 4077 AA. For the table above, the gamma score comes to 4122.75 AA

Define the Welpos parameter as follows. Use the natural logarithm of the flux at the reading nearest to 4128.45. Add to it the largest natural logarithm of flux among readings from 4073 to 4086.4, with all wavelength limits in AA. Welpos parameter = 5.47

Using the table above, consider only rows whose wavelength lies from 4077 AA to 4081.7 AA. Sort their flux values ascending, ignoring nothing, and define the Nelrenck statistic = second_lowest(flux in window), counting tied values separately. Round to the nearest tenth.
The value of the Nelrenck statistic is 13.1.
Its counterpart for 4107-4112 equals 13.2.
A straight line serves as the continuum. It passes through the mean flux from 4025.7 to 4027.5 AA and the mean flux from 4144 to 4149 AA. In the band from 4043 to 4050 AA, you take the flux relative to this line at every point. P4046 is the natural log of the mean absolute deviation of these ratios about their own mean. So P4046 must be -2.06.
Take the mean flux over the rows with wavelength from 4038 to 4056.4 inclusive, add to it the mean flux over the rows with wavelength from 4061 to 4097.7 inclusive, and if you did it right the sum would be 30.2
